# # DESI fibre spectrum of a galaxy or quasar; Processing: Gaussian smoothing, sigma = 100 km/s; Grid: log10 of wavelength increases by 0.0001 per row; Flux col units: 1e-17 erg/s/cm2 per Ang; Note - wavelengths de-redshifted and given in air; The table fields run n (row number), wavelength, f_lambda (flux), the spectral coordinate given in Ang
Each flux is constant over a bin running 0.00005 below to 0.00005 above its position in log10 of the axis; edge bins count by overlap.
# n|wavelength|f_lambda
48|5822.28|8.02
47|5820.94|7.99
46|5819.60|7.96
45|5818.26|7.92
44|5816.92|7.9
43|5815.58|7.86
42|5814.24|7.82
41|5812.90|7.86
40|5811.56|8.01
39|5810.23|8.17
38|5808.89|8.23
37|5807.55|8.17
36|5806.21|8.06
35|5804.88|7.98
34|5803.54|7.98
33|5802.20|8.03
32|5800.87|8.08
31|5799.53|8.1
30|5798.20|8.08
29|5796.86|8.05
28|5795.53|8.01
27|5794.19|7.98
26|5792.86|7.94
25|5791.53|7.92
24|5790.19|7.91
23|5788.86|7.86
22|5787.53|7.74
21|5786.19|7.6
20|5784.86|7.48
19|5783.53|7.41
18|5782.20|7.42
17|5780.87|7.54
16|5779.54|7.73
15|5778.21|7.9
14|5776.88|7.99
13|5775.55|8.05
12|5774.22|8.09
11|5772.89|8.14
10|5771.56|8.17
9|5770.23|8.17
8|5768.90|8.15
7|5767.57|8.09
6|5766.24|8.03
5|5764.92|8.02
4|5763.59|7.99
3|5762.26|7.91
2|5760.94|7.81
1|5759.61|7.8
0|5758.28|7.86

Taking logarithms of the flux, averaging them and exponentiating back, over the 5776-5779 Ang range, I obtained 7.94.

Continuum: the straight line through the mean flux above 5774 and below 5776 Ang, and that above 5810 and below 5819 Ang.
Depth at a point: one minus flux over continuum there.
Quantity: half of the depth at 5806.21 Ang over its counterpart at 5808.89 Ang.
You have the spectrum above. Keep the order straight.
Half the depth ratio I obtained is 0.2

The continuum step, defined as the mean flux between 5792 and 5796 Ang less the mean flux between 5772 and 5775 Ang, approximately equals -0.14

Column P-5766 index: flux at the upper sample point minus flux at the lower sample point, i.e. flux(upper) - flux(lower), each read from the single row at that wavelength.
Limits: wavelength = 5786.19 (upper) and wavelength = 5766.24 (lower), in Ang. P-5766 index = -0.430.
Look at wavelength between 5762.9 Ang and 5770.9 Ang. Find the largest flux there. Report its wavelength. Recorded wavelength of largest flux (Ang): 5770.23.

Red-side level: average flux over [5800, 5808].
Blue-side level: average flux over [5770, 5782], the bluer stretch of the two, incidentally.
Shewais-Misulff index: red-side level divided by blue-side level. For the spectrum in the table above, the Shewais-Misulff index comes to 1.01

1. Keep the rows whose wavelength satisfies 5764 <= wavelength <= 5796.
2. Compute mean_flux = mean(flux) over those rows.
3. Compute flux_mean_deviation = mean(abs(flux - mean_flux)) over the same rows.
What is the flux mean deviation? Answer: 0.19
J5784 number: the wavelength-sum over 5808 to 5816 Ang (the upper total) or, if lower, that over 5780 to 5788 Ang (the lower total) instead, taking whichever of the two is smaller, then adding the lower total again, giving 90.4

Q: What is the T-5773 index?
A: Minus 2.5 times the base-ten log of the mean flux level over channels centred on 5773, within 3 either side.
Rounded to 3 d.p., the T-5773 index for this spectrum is -2.274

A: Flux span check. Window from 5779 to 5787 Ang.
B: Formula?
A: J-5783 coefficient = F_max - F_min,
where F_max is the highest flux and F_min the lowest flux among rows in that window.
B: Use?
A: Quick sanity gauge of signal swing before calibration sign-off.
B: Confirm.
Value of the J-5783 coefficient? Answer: 0.32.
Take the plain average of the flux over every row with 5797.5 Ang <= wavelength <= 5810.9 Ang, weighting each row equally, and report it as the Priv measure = 8.09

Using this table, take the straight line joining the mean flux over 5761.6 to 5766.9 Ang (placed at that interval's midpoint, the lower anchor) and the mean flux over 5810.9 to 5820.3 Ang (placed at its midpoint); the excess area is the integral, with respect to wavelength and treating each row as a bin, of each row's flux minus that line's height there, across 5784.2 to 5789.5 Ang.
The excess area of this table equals -1.50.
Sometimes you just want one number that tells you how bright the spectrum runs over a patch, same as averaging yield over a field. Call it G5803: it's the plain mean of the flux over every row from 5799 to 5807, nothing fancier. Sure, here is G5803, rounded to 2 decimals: 8.04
